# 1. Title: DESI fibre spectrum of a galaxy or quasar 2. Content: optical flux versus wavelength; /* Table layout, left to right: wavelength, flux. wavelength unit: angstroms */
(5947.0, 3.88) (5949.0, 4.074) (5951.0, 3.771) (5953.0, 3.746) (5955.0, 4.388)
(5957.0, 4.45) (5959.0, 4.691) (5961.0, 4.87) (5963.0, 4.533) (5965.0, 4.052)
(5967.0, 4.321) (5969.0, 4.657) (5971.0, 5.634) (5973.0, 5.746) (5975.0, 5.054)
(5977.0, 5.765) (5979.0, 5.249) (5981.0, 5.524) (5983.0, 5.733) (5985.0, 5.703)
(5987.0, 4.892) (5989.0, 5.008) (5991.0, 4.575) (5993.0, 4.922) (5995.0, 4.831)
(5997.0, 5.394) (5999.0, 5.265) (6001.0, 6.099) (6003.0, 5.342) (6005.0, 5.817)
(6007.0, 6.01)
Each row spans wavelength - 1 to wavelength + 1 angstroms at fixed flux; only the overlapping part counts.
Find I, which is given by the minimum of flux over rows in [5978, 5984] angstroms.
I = 5.249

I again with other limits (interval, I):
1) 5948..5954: 3.746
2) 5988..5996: 4.575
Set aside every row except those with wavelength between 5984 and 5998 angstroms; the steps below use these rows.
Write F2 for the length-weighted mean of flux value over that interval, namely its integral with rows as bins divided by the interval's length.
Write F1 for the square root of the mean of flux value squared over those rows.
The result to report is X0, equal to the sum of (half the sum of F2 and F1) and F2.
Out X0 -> 10.1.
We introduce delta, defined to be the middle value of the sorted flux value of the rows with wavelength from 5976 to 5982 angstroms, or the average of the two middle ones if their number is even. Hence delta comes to 5.5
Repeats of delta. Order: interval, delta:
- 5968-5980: 5.4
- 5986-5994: 4.9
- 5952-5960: 4.4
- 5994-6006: 5.4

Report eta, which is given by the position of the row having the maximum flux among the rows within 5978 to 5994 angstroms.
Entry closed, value 5983.0 angstroms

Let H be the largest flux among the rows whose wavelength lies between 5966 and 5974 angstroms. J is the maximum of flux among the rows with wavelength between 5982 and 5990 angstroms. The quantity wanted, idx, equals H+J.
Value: 11.5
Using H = 5.746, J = 5.733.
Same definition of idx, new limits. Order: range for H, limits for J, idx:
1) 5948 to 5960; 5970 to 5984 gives 10.5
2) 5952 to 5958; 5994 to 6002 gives 10.5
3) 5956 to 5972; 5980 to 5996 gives 11.4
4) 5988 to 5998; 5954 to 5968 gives 10.3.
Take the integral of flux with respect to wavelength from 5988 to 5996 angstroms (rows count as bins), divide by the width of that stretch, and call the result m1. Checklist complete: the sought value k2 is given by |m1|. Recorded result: 4.83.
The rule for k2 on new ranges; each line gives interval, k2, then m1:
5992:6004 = 5.31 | 5.31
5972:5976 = 5.40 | 5.40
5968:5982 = 5.38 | 5.38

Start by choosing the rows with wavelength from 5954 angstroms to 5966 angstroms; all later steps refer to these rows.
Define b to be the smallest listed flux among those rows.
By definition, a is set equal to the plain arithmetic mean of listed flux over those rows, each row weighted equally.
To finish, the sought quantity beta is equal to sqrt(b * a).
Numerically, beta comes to 4.3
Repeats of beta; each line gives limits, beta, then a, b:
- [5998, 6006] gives 5.4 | 5.63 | 5.265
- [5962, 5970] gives 4.2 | 4.39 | 4.052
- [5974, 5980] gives 5.2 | 5.36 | 5.054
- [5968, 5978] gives 5.0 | 5.37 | 4.657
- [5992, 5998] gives 4.9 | 5.05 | 4.831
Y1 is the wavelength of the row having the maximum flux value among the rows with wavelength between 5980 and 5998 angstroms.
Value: 5983.0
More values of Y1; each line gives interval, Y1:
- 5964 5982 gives 5977.0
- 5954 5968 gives 5961.0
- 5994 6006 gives 6001.0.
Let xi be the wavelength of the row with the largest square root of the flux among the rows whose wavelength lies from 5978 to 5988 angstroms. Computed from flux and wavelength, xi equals 5983.0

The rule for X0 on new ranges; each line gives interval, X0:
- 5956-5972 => 9.3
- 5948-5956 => 8.0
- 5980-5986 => 11.3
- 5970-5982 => 11.0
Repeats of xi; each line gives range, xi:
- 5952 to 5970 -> 5961.0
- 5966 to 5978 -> 5977.0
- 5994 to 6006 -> 6001.0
